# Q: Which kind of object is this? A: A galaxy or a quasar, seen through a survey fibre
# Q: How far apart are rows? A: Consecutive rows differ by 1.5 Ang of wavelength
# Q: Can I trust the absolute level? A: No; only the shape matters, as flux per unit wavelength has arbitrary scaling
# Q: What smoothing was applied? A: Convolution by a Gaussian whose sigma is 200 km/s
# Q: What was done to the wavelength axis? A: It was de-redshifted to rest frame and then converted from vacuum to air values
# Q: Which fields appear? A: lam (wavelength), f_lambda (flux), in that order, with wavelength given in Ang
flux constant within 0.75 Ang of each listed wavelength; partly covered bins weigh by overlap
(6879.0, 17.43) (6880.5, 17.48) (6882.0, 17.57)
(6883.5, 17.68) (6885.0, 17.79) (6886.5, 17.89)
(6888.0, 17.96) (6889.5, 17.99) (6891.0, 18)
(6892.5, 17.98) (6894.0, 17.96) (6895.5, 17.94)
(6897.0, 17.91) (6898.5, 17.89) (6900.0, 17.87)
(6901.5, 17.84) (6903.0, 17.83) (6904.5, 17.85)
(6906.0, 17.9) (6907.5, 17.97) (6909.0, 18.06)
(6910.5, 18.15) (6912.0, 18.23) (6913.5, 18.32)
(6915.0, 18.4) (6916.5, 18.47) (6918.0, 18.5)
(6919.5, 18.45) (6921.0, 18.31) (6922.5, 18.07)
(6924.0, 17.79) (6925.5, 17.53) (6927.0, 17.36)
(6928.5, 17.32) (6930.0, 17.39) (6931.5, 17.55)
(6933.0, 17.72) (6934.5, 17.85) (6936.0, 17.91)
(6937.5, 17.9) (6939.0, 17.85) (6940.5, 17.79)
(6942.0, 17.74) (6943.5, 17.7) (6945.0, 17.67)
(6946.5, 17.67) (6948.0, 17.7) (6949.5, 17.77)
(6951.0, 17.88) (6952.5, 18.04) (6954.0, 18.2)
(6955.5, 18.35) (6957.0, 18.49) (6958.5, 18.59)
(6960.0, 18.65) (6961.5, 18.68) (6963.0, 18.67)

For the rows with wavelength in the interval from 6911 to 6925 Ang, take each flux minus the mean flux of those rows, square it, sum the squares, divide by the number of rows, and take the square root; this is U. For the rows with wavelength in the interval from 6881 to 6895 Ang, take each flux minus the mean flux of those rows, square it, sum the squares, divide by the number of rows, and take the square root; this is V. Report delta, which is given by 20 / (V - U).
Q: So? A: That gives -290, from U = 0.22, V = 0.15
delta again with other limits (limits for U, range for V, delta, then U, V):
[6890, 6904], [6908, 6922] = 235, 0.06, 0.14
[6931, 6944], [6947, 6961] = 87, 0.11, 0.34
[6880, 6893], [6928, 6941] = 787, 0.19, 0.21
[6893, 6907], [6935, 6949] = 412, 0.04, 0.09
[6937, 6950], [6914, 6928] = 60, 0.08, 0.41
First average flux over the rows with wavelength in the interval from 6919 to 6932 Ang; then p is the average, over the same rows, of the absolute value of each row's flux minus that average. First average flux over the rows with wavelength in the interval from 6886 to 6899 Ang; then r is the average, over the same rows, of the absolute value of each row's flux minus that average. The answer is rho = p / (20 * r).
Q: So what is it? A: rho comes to 0.51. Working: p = 0.36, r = 0.03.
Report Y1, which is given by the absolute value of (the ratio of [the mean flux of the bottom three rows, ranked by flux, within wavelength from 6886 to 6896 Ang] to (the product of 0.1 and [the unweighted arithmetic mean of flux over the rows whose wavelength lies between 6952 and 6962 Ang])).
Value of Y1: 9.7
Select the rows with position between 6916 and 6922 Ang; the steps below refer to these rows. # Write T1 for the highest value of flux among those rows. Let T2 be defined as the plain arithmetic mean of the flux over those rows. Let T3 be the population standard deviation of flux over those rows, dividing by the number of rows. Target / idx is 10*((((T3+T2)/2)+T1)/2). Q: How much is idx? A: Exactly 138.8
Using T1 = 18.5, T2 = 18.4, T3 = 0.073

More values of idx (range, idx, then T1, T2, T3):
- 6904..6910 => 135.4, 18.06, 17.9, 0.079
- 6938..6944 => 133.8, 17.85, 17.8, 0.056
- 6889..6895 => 135.0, 18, 18.0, 0.015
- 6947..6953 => 135.1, 18.04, 17.8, 0.128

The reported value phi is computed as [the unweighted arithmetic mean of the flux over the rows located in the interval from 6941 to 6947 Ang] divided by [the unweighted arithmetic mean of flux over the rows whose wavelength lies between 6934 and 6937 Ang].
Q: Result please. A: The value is 0.99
